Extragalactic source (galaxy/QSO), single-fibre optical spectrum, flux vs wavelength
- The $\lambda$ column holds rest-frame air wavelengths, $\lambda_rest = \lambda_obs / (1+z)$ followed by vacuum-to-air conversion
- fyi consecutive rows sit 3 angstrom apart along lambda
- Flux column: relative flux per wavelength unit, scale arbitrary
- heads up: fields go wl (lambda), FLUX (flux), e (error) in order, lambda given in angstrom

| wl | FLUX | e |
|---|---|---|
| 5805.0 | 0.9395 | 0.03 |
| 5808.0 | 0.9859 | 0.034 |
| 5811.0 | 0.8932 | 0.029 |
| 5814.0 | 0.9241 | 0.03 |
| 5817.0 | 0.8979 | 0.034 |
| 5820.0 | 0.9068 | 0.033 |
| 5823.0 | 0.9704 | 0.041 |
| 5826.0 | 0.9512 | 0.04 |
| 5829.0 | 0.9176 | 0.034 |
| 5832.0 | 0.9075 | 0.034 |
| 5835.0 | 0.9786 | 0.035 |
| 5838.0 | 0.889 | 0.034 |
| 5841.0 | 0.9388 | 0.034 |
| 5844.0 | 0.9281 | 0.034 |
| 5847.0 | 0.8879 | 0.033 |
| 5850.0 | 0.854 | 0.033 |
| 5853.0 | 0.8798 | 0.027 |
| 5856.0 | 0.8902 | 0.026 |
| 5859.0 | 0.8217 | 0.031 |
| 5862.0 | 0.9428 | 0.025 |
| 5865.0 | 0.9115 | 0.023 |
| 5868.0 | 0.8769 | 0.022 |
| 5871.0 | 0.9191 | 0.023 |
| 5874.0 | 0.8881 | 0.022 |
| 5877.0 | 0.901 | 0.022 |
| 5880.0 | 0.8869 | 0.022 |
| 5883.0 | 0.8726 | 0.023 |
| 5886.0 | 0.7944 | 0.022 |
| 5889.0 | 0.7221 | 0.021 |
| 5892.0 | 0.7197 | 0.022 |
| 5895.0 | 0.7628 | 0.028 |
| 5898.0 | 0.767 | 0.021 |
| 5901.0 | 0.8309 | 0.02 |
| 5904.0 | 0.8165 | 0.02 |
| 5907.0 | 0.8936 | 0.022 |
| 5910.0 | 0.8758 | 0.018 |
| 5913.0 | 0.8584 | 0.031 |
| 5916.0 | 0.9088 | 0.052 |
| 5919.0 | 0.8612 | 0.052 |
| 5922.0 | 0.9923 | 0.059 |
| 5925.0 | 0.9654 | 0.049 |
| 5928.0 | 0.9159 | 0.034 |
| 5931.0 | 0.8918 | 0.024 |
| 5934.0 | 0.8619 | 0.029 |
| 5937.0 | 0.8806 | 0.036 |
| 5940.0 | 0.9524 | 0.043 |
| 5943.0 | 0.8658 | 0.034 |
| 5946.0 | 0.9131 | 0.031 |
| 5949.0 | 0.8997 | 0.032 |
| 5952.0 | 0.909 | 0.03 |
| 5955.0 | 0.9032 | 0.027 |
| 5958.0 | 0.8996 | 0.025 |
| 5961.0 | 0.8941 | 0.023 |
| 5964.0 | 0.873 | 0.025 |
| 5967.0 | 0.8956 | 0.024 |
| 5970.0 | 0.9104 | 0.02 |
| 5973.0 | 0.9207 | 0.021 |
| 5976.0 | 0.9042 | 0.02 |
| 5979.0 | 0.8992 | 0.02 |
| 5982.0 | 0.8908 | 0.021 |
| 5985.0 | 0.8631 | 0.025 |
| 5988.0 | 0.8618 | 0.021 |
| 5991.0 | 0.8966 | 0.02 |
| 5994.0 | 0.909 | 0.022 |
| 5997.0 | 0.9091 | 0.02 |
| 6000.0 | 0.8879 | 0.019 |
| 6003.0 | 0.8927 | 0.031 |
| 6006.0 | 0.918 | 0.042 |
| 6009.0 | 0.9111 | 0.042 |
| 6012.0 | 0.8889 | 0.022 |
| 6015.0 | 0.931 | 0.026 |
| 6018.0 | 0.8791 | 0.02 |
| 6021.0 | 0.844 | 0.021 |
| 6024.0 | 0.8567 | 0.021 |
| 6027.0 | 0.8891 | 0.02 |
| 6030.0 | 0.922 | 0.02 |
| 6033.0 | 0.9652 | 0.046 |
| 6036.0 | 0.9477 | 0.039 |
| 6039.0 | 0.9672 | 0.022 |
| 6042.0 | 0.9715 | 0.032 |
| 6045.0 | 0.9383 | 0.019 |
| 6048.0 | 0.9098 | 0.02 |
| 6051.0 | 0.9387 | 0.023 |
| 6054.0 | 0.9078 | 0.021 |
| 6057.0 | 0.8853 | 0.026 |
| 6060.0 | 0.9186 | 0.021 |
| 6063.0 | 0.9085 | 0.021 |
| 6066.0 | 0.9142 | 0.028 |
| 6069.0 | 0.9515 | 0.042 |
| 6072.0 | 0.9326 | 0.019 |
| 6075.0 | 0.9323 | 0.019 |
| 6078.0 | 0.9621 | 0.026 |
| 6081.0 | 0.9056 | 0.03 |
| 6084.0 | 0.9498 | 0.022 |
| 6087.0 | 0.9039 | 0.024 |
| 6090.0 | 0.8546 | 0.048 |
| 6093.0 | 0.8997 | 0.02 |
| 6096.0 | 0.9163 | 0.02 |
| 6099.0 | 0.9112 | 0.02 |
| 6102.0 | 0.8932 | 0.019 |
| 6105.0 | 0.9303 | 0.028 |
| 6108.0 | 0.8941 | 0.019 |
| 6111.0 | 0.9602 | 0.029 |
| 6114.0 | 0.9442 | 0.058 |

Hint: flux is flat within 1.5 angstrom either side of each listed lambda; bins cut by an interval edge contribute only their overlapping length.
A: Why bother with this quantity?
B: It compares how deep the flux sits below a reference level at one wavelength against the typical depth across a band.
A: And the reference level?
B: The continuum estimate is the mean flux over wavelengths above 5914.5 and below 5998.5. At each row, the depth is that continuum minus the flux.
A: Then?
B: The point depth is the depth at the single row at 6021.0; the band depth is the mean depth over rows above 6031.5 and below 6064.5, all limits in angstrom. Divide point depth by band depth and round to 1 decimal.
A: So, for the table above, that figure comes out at -1.9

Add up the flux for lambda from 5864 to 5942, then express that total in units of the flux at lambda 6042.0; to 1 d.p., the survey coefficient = 23.2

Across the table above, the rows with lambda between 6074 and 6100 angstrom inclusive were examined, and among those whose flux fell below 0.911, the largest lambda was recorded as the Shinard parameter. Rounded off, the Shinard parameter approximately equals 6093.0 angstrom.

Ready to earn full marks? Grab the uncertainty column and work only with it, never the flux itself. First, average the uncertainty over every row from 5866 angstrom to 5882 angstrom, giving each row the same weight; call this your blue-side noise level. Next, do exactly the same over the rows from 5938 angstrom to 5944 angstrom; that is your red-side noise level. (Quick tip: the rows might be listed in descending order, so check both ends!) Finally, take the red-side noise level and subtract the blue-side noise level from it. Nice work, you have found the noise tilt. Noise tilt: 0.016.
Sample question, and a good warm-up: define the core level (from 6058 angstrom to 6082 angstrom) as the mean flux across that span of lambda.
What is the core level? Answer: 0.928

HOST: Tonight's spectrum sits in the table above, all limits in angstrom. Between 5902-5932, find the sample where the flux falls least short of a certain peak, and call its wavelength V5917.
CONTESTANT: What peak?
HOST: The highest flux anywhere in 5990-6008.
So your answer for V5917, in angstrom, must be 5922.0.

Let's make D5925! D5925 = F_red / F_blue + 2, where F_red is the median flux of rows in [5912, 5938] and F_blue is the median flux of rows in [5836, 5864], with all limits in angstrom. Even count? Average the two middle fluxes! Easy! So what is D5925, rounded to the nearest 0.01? 3.00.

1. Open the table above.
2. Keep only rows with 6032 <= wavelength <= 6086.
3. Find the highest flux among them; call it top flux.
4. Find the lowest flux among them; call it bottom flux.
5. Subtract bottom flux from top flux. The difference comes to 0.086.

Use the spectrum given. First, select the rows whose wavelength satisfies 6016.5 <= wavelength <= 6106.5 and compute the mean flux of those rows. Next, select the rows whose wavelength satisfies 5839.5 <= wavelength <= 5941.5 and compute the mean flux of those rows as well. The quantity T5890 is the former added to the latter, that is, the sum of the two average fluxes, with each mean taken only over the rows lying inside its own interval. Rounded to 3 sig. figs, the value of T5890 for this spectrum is 1.79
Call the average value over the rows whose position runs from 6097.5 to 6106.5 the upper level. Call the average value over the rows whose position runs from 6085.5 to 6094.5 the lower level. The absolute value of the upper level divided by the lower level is 1.03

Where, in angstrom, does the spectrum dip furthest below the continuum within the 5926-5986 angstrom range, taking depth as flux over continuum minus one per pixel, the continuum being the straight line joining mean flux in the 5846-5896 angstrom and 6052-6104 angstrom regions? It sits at 5985.0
